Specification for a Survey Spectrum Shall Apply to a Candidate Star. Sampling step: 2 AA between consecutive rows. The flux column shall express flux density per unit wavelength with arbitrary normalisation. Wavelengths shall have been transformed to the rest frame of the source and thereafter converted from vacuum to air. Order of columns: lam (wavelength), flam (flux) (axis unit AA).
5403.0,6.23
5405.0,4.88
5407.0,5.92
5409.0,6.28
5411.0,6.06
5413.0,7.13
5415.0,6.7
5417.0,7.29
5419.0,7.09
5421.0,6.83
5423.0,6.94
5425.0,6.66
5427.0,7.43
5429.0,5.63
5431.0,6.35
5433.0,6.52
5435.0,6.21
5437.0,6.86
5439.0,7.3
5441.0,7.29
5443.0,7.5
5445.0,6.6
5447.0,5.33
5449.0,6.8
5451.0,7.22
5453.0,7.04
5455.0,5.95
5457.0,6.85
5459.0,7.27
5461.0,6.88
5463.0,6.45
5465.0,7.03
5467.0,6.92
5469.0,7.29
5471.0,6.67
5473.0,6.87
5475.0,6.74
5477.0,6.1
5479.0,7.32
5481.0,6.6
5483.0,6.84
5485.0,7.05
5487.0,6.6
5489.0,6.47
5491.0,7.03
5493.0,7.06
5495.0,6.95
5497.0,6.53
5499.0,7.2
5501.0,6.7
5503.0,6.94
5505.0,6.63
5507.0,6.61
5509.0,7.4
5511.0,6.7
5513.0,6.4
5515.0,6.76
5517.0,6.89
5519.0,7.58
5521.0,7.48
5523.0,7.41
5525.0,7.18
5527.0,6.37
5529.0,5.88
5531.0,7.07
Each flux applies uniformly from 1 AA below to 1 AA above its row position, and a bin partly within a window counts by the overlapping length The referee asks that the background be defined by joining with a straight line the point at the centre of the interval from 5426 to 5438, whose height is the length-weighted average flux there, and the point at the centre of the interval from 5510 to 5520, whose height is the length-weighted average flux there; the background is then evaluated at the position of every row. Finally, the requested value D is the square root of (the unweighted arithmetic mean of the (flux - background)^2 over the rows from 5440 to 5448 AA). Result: 0.87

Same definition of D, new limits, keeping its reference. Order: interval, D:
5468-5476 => 0.33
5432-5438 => 0.26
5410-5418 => 0.60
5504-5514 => 0.36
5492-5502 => 0.27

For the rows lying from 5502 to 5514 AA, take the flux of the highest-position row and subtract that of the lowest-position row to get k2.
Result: -0.5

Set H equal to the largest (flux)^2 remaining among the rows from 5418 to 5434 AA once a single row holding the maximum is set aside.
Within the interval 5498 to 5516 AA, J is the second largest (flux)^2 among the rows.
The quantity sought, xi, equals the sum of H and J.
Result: 102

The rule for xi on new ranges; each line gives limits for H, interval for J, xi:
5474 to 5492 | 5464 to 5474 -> 99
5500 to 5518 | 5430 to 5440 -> 95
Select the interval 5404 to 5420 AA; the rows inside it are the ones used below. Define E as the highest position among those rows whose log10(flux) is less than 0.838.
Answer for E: 5415.0 AA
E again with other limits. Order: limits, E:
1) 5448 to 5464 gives 5463.0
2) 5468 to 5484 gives 5483.0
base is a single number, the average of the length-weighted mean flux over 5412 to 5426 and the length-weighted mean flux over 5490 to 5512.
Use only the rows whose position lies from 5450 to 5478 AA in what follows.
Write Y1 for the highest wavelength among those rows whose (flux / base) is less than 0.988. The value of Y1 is 5477.0 AA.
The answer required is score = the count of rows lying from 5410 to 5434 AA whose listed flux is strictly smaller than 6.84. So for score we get 7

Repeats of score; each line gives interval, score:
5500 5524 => 6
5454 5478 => 5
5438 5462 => 4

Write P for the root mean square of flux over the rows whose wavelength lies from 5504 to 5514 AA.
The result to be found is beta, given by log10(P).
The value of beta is 0.830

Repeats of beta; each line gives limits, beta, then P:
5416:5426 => 0.843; 6.97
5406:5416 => 0.808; 6.43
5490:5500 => 0.842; 6.96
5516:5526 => 0.864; 7.31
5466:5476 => 0.839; 6.90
